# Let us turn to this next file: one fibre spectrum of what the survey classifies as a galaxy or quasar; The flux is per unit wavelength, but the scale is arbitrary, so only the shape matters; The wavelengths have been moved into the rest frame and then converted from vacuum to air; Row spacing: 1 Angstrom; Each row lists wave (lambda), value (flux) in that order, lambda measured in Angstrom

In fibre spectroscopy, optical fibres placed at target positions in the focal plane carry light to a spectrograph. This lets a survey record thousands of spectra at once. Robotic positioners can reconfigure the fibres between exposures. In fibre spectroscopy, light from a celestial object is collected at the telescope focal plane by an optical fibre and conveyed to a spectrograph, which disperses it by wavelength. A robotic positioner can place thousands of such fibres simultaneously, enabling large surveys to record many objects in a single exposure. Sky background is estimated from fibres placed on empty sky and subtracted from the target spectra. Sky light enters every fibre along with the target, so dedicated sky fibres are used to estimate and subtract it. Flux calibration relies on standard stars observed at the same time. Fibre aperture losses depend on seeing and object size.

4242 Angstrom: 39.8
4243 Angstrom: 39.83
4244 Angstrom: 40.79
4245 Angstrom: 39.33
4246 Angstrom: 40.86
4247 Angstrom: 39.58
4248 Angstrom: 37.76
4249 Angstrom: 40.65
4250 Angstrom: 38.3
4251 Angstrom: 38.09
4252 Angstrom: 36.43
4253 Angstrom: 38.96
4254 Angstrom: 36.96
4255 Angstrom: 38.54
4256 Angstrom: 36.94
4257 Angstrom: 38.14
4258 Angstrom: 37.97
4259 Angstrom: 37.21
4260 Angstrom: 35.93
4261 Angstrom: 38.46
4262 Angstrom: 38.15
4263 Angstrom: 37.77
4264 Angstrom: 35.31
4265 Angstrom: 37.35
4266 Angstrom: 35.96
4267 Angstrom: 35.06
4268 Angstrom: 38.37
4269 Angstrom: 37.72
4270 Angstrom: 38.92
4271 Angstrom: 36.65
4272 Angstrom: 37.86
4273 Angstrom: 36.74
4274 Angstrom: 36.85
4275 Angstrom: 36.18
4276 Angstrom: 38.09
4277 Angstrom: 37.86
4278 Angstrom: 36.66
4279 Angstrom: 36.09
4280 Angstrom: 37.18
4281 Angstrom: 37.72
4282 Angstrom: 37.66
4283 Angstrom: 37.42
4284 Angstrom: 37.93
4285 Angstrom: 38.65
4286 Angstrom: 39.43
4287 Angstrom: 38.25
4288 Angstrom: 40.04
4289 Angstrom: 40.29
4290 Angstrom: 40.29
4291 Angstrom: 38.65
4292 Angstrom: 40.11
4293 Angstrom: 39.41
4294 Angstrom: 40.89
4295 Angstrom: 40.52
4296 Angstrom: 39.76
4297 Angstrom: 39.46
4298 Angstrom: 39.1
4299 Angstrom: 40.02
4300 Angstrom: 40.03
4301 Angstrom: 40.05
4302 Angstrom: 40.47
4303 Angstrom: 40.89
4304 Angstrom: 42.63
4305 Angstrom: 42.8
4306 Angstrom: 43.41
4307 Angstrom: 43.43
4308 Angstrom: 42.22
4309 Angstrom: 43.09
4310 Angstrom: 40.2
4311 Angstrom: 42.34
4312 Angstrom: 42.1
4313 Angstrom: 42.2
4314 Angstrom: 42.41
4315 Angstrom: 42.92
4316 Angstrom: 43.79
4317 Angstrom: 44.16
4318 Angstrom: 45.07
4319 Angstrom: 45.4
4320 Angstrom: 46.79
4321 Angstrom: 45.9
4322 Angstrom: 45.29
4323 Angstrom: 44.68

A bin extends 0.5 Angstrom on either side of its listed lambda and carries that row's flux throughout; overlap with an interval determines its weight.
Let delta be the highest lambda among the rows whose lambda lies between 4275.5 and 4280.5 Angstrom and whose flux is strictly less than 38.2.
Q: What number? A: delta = 4280 Angstrom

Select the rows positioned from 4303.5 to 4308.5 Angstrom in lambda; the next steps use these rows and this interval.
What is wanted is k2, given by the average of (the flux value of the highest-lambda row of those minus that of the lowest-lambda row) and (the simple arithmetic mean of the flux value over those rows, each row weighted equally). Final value 21.2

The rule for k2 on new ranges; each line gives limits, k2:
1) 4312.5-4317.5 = 22.5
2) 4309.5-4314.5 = 22.0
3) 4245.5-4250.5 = 18.4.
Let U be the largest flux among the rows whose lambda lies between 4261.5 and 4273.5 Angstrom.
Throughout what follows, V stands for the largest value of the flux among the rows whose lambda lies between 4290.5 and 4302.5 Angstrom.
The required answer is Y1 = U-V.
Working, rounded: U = 38.92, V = 40.89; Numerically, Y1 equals -2.0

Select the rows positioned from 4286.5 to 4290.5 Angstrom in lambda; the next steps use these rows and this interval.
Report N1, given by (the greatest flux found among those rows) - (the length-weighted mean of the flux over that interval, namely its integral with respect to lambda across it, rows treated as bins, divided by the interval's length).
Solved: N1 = 0.6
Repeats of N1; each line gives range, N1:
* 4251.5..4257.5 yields 1.3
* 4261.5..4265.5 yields 1.0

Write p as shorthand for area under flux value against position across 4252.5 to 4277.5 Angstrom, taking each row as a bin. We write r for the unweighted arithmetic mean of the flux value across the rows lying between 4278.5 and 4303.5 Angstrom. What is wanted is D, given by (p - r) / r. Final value 23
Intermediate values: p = 934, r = 39.2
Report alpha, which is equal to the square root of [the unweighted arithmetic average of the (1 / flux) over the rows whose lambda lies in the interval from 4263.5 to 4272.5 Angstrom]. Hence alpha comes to 0.164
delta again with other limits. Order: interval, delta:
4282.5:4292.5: 4284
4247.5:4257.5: 4257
